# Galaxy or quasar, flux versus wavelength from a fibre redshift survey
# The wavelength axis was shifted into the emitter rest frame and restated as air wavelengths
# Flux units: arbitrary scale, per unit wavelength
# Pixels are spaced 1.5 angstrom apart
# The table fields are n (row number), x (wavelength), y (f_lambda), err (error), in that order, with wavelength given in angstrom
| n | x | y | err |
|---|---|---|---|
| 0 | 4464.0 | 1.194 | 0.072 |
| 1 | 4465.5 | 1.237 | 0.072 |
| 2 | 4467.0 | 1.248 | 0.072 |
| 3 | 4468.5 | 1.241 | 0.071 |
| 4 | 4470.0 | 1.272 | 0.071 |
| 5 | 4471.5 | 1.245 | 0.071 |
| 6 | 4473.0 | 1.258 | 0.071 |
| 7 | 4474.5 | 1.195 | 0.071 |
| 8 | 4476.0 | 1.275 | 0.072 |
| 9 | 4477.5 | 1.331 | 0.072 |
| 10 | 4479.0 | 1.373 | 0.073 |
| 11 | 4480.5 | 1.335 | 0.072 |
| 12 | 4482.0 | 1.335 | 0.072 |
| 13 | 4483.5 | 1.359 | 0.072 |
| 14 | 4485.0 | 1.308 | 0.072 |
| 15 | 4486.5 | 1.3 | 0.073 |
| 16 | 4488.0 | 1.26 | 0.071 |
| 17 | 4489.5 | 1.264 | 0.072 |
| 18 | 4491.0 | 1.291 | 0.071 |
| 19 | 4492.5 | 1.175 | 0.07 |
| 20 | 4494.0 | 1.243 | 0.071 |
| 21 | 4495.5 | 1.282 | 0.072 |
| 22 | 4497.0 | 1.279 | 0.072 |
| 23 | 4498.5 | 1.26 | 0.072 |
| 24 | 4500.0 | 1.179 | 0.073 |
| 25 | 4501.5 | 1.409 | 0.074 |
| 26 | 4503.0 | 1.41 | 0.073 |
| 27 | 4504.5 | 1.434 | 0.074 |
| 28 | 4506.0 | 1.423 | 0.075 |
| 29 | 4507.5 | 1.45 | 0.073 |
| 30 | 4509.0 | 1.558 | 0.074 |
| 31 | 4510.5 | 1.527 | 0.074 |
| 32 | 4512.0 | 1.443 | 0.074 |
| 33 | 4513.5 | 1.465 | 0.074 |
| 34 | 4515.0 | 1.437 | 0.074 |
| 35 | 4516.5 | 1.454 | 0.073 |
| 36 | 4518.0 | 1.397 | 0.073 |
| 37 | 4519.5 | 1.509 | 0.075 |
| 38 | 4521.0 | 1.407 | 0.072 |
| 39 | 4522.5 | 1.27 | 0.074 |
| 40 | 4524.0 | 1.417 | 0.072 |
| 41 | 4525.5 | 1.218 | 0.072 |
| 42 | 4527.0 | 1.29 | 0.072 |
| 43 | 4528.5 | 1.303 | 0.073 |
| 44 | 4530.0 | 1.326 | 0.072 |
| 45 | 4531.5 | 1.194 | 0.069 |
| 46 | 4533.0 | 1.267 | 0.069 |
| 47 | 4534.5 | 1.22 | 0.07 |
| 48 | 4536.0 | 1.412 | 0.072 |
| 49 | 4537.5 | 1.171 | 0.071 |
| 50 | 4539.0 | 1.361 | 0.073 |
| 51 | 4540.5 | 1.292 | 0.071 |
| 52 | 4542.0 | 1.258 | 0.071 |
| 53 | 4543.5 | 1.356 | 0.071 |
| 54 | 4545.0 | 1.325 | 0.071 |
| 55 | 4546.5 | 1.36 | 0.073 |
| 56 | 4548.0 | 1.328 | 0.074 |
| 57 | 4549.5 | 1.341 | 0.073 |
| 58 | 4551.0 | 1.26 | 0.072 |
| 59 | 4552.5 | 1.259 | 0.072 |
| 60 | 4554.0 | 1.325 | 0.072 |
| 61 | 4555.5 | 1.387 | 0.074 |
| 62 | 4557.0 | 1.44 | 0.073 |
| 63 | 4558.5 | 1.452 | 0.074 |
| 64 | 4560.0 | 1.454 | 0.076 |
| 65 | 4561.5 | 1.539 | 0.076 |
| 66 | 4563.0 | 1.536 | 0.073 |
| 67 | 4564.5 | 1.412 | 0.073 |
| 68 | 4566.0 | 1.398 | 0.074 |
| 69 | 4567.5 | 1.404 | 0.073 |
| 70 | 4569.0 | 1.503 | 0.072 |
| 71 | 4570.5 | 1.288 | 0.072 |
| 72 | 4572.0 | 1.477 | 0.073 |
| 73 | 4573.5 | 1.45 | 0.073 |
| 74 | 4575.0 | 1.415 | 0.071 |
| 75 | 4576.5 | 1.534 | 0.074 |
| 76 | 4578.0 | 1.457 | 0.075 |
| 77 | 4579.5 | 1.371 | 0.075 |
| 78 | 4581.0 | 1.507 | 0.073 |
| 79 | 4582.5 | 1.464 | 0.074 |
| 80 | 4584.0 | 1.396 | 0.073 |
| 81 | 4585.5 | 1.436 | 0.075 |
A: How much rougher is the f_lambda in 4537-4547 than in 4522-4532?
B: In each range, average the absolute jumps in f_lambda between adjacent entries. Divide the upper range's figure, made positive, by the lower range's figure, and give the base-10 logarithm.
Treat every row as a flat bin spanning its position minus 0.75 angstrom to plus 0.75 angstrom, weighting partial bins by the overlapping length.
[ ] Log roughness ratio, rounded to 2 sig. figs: -0.11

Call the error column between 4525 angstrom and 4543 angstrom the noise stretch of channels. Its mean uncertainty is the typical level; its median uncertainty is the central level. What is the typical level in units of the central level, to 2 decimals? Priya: 1.00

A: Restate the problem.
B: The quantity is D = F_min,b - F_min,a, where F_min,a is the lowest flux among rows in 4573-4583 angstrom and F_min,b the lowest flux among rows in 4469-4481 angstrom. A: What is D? -0.18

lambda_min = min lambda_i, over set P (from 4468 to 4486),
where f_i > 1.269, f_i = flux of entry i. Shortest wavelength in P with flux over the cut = 4470.0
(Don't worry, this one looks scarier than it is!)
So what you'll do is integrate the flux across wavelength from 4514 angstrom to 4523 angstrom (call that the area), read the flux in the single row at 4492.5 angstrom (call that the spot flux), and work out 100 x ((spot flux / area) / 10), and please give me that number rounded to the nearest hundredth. 0.92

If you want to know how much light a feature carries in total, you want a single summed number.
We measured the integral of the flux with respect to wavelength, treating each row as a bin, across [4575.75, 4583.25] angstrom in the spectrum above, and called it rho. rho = 11.0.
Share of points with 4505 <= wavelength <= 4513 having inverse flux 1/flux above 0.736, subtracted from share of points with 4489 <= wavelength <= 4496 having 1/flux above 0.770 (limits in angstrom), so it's 1.0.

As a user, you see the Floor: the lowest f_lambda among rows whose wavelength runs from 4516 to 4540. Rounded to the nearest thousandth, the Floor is 1.171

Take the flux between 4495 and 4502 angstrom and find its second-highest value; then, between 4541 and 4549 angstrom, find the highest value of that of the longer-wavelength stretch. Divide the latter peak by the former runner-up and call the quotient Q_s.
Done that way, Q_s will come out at 1.061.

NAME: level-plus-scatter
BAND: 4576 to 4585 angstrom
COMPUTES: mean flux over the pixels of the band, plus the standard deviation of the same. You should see 1.51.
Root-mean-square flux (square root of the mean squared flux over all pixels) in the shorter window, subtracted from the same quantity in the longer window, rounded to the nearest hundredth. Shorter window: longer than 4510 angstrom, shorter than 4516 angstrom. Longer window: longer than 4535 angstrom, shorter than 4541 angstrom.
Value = -0.16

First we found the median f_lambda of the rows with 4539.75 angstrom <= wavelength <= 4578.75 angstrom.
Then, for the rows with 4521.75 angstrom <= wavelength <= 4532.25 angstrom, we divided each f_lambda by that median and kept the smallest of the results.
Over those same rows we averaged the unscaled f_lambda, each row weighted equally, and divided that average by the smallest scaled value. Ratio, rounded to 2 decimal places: 1.51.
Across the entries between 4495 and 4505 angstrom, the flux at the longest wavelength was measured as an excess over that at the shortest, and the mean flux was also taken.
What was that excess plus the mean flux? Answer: 1.47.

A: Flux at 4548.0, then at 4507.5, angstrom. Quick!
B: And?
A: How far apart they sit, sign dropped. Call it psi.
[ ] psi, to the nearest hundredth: 0.12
